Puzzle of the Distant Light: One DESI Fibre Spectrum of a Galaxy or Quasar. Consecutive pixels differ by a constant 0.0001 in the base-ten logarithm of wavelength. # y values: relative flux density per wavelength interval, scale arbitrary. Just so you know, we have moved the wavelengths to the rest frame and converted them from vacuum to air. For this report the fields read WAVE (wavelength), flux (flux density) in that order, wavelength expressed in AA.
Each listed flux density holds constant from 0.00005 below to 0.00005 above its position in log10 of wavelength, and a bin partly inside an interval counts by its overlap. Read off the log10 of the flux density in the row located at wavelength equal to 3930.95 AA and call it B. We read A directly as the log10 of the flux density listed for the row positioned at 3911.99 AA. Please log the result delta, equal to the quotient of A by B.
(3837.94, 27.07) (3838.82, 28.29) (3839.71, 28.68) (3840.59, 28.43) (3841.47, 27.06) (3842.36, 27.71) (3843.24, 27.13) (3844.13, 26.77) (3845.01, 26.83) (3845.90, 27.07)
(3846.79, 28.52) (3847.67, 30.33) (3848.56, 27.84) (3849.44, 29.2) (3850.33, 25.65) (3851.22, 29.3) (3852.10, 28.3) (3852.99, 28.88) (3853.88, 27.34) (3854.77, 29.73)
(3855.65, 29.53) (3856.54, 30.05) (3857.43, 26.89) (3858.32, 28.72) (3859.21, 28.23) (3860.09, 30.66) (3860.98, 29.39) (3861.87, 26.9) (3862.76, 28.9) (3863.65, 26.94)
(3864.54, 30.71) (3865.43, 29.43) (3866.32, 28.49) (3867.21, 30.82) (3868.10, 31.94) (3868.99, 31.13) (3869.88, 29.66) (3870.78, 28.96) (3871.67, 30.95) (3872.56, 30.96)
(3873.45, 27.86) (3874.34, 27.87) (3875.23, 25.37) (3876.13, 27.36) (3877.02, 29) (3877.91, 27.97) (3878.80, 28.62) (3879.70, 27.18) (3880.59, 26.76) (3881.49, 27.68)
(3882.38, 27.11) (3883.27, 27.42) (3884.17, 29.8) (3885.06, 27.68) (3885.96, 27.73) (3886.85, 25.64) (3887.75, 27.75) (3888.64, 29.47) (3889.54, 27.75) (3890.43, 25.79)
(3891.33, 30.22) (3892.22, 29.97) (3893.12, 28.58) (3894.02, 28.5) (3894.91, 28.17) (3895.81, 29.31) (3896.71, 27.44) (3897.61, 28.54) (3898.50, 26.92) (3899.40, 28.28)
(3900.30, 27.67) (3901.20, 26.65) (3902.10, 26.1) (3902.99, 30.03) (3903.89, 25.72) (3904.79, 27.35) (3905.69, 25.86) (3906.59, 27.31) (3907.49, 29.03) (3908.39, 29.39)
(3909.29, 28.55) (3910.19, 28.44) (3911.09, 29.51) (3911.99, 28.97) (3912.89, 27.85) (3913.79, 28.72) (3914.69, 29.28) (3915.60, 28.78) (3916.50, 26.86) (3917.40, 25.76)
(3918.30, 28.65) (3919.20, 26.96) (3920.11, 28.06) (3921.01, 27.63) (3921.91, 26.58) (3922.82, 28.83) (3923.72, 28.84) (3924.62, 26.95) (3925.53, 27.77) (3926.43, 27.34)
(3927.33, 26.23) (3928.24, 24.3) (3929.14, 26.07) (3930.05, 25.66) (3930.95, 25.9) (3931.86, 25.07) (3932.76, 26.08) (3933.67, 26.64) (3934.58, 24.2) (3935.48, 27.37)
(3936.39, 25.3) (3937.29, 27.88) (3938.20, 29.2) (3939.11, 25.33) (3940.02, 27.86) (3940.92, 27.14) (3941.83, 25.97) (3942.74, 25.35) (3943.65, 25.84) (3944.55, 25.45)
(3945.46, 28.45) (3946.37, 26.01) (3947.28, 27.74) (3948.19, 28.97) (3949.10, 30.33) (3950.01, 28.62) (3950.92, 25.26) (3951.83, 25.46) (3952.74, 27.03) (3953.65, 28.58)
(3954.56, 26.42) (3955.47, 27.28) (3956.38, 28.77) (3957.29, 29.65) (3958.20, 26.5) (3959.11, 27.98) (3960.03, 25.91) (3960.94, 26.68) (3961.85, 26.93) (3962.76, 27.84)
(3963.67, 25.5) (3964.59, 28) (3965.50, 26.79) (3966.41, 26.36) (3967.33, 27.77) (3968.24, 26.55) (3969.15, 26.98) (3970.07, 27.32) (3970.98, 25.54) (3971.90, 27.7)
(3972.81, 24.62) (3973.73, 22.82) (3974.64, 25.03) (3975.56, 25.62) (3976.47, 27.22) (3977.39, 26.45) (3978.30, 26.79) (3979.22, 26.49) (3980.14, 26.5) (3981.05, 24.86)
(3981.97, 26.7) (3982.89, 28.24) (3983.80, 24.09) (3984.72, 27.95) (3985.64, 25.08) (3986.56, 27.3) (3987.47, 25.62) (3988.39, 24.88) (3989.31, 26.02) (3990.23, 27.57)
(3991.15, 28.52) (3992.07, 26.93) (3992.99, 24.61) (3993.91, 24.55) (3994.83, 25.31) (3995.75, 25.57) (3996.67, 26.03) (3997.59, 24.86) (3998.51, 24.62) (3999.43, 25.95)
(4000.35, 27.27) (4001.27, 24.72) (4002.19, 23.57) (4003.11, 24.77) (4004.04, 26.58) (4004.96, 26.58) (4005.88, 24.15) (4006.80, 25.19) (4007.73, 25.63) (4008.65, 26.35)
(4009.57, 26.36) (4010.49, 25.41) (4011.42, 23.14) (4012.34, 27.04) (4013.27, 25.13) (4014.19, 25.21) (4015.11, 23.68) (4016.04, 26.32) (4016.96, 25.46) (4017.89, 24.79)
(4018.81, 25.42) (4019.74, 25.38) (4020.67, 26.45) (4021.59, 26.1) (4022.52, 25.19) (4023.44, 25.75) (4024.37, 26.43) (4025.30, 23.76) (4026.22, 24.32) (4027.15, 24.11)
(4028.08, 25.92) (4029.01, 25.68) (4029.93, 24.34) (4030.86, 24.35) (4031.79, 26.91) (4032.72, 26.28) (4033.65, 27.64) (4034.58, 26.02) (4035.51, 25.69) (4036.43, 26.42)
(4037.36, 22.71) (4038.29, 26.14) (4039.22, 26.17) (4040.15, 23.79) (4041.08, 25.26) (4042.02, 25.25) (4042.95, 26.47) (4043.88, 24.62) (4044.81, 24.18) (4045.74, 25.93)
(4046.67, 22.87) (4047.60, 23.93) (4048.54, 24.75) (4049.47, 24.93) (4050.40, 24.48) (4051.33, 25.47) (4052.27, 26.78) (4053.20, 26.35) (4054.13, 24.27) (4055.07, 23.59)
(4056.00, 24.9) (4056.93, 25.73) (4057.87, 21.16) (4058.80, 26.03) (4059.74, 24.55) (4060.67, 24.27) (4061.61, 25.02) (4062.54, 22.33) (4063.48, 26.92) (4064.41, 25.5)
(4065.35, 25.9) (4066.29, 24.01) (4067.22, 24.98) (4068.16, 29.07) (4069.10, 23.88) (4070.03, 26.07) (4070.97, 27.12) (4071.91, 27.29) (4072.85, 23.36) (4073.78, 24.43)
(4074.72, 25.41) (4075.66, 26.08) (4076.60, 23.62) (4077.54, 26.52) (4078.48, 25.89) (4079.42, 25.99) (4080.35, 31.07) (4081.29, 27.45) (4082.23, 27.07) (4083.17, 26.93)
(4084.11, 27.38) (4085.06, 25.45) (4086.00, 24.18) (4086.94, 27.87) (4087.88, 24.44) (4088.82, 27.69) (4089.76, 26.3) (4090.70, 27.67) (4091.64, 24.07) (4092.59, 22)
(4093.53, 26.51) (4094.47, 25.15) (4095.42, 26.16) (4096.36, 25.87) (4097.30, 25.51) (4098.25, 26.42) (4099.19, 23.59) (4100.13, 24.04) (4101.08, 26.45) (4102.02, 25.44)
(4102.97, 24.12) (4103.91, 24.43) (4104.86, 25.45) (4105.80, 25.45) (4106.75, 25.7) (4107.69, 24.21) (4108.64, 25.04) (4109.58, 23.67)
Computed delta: 1.03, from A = 1.46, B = 1.41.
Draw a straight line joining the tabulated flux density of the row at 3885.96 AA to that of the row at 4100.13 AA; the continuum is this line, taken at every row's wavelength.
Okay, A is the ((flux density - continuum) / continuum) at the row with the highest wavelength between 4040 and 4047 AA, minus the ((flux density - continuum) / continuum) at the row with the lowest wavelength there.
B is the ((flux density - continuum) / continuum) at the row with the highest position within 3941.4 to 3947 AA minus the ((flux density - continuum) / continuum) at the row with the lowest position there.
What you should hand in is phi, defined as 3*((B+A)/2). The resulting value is -0.04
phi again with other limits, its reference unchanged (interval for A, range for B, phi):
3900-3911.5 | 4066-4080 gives 0.25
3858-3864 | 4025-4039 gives 0.06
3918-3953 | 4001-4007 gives -0.02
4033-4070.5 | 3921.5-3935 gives -0.17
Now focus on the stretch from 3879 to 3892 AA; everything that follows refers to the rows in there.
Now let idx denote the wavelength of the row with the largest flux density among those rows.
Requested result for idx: 3891.33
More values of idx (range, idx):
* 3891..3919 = 3891.33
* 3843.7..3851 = 3847.67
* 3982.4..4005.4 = 3991.15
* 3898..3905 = 3902.99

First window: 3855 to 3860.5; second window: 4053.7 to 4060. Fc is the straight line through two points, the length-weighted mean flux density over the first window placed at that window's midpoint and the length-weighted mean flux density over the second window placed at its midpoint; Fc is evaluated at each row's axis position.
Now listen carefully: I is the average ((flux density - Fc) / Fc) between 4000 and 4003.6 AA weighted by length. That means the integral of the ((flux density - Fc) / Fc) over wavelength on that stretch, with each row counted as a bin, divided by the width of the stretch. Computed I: -0.023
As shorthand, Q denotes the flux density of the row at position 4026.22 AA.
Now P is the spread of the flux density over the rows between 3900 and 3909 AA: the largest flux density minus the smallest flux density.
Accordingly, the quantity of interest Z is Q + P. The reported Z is 29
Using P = 4.3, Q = 24.32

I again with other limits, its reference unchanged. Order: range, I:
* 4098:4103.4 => 0.074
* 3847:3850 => -0.012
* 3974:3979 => -0.004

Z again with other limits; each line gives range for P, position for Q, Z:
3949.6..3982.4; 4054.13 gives 31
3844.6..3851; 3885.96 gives 32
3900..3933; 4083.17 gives 33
